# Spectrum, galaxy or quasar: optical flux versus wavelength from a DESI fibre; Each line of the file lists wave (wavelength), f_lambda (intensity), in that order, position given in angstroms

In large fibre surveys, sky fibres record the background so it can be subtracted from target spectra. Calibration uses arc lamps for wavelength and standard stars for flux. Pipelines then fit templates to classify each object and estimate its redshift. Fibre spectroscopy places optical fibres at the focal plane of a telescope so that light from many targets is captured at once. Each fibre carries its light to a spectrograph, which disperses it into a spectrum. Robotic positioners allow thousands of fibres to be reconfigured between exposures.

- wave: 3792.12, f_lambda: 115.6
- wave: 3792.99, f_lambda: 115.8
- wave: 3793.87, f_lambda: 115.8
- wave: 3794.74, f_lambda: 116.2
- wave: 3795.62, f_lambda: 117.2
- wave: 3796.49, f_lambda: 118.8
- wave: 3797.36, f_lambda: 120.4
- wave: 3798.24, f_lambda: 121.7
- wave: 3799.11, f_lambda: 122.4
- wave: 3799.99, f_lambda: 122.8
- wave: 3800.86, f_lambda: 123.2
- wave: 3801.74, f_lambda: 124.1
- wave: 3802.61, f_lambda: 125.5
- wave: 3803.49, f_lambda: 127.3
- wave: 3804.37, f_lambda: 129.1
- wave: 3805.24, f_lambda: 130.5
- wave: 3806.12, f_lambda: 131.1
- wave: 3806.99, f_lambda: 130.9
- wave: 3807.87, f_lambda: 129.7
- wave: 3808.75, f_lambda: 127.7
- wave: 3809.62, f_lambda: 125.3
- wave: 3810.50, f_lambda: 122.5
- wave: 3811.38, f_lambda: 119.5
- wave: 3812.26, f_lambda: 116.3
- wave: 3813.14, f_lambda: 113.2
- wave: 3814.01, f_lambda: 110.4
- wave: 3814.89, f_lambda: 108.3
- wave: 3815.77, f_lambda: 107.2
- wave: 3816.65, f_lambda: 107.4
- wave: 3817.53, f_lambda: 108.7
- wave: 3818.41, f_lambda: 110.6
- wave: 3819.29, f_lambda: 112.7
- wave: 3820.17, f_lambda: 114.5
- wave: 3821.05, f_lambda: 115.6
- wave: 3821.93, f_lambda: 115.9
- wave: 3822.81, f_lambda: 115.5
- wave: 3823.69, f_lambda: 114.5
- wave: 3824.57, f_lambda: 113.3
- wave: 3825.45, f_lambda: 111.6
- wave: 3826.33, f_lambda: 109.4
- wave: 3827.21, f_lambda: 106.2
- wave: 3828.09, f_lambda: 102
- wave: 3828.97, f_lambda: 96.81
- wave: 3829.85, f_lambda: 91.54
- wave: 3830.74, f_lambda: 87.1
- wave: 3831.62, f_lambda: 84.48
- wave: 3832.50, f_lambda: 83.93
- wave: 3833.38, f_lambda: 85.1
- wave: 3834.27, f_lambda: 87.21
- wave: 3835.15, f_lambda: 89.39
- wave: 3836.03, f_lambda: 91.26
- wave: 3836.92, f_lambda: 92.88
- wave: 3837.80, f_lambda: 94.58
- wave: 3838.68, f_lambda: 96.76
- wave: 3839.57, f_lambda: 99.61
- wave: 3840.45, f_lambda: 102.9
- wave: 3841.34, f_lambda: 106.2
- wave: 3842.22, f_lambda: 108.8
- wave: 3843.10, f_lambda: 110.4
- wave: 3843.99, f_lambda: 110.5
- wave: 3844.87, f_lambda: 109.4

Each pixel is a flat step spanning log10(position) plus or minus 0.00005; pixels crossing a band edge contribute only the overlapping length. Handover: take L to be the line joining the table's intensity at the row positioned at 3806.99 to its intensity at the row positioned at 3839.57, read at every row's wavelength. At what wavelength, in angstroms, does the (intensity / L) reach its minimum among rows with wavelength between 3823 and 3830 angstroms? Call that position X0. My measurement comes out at 3829.85 angstroms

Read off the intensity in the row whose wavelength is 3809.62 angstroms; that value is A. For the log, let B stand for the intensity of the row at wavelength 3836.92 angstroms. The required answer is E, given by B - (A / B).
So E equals 92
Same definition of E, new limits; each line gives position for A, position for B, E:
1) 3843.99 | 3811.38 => 119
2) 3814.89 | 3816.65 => 106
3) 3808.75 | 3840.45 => 102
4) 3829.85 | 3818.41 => 110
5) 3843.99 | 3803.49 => 126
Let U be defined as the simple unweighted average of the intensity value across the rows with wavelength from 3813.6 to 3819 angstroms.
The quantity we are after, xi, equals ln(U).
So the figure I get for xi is 4.69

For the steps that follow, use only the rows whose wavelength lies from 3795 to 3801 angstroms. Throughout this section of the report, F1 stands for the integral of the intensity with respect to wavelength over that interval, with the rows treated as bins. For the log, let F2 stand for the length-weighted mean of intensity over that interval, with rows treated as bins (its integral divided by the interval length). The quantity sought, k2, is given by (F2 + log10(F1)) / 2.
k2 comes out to 62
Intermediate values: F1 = 724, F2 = 121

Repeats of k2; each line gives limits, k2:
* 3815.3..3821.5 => 57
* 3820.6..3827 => 58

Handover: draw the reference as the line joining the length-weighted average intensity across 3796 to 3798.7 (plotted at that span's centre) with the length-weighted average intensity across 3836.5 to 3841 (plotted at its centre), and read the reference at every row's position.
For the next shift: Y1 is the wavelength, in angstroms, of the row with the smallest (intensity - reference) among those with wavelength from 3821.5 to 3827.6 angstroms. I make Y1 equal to 3827.21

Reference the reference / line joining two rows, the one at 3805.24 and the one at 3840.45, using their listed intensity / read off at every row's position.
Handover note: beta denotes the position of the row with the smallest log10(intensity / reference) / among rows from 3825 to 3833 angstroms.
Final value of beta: 3832.50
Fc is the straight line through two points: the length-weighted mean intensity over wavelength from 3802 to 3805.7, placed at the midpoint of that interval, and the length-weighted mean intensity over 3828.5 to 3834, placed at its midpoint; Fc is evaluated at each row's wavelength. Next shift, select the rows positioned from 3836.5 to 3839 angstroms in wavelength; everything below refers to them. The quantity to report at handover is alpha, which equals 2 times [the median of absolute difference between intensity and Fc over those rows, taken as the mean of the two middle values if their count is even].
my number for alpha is 32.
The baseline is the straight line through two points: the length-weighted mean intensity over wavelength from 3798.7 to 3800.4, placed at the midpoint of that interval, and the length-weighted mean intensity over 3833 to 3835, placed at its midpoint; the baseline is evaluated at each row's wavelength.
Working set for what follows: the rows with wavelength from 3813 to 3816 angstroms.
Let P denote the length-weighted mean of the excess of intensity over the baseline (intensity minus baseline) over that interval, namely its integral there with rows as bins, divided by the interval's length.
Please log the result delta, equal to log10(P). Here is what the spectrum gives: 0.5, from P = 2.9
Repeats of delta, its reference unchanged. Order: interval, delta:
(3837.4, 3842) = 1.3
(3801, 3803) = 0.7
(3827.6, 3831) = 0.6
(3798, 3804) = 0.5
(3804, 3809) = 1.2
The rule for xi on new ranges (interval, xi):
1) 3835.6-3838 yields 4.53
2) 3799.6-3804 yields 4.82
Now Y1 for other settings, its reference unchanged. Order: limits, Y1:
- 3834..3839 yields 3834.27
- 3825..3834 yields 3832.50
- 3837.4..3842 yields 3837.80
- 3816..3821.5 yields 3816.65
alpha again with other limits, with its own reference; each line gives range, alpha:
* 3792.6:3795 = 53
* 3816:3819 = 4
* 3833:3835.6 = 7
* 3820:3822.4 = 25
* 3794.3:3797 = 45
